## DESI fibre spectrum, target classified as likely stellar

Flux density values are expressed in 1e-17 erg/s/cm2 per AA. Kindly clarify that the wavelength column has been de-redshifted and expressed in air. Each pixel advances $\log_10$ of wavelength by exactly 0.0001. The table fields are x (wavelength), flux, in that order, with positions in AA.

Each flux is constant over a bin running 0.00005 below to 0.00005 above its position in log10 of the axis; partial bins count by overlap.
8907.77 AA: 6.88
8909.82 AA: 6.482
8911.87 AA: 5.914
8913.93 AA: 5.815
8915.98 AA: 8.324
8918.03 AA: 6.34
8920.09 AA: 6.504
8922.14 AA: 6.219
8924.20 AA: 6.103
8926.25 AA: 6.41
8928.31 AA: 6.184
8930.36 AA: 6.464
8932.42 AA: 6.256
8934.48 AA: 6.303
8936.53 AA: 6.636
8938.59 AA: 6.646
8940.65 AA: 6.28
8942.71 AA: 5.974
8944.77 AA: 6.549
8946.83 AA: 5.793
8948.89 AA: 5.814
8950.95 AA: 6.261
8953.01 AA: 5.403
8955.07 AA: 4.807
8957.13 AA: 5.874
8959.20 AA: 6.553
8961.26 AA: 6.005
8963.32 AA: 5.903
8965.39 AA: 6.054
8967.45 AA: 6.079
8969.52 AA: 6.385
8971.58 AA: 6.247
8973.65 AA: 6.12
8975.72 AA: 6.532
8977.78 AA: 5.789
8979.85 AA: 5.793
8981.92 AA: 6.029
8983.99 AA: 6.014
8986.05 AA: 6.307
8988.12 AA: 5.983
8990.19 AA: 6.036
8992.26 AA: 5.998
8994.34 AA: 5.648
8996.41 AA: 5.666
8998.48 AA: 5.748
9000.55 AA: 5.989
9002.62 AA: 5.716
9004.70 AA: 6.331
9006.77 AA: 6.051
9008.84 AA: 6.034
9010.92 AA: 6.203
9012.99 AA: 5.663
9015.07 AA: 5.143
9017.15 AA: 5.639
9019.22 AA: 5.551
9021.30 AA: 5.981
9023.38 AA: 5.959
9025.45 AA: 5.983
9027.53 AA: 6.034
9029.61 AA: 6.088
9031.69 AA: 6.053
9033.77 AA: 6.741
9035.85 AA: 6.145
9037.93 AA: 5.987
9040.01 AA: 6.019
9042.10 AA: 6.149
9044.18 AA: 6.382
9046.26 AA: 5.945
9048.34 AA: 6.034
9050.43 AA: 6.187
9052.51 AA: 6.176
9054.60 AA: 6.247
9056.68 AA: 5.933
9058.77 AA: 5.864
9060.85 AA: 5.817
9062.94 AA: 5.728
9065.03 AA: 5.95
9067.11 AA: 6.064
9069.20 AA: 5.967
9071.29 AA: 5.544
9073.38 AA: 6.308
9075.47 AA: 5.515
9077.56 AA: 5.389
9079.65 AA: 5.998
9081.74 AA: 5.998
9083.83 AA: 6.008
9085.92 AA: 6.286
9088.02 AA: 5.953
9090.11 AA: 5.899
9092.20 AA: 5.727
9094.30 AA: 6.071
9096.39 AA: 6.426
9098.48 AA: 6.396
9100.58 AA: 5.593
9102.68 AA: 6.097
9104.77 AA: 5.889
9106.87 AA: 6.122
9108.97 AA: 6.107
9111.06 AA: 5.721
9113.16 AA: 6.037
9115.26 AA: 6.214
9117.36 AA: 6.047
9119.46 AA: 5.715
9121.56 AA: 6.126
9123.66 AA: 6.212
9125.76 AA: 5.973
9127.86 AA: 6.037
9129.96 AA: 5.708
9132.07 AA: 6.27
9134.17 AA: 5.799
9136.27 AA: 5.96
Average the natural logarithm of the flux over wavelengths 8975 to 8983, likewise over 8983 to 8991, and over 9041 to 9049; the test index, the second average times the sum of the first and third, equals 6.52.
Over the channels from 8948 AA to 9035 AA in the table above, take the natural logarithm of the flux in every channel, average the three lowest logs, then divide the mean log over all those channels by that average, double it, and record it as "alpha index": 2.19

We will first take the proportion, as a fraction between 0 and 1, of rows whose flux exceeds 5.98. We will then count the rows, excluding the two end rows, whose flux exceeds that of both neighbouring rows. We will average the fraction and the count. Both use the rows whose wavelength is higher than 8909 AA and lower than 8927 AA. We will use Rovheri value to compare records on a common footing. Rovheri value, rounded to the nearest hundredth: 1.39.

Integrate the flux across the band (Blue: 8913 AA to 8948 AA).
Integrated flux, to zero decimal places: 224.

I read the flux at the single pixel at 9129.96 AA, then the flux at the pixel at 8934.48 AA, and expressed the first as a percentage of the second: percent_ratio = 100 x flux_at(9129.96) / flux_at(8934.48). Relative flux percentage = 91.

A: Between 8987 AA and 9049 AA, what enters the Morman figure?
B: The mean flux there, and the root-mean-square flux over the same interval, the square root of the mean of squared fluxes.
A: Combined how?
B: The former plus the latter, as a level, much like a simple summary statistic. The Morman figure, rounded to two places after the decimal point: 11.93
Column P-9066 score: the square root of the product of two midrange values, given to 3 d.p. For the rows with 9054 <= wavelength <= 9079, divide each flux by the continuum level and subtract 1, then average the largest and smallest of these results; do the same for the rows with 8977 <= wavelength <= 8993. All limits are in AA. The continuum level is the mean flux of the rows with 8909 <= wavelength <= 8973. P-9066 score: 0.039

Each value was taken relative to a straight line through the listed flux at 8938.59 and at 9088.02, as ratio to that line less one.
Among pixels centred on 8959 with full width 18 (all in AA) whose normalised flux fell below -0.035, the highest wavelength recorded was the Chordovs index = 8967.45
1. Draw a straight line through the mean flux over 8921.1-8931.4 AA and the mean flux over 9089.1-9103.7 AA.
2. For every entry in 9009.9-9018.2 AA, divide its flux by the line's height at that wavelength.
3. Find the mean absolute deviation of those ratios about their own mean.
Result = 0.044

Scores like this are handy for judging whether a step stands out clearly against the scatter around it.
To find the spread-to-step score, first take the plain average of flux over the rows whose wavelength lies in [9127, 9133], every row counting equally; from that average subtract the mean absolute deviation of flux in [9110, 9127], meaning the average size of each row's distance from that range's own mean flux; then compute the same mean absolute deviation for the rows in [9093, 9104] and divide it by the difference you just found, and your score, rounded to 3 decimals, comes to 0.040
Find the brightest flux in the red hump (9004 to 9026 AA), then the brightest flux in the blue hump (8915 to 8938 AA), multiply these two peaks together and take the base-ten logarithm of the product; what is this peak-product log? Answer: 1.72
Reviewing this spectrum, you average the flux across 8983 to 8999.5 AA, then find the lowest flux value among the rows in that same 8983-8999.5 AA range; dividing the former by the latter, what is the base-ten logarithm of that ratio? 0.021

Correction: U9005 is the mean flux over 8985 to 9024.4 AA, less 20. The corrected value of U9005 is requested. -14.1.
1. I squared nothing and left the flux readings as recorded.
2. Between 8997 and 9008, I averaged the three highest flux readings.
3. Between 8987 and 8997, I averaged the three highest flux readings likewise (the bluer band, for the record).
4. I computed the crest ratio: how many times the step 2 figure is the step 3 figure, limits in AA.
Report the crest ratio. 1.02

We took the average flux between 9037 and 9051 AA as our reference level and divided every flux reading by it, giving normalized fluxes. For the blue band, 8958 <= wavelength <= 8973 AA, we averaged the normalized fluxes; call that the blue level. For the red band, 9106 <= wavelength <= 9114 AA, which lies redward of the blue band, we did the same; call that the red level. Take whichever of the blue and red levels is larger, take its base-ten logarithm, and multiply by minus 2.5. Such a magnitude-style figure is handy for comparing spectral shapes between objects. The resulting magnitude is -0.013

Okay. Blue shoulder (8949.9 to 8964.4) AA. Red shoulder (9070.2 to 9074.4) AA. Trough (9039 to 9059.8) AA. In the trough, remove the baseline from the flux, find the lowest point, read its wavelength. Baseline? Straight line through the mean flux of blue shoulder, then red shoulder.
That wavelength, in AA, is 9058.77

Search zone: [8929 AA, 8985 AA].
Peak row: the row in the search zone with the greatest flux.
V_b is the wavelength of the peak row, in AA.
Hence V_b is 8938.59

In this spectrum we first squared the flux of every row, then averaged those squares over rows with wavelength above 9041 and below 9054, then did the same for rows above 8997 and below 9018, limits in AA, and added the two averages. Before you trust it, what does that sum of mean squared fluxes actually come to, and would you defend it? 72.1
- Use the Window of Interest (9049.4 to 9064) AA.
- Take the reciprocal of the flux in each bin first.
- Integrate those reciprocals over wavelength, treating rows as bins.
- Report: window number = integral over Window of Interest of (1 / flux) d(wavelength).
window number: 2.44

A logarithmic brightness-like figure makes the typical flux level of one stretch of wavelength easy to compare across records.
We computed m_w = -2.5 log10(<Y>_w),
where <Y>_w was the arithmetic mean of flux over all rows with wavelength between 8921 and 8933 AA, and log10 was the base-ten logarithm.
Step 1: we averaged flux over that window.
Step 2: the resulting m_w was -1.99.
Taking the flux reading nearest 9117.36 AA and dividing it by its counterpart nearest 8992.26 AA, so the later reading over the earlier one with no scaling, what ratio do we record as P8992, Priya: 1.01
